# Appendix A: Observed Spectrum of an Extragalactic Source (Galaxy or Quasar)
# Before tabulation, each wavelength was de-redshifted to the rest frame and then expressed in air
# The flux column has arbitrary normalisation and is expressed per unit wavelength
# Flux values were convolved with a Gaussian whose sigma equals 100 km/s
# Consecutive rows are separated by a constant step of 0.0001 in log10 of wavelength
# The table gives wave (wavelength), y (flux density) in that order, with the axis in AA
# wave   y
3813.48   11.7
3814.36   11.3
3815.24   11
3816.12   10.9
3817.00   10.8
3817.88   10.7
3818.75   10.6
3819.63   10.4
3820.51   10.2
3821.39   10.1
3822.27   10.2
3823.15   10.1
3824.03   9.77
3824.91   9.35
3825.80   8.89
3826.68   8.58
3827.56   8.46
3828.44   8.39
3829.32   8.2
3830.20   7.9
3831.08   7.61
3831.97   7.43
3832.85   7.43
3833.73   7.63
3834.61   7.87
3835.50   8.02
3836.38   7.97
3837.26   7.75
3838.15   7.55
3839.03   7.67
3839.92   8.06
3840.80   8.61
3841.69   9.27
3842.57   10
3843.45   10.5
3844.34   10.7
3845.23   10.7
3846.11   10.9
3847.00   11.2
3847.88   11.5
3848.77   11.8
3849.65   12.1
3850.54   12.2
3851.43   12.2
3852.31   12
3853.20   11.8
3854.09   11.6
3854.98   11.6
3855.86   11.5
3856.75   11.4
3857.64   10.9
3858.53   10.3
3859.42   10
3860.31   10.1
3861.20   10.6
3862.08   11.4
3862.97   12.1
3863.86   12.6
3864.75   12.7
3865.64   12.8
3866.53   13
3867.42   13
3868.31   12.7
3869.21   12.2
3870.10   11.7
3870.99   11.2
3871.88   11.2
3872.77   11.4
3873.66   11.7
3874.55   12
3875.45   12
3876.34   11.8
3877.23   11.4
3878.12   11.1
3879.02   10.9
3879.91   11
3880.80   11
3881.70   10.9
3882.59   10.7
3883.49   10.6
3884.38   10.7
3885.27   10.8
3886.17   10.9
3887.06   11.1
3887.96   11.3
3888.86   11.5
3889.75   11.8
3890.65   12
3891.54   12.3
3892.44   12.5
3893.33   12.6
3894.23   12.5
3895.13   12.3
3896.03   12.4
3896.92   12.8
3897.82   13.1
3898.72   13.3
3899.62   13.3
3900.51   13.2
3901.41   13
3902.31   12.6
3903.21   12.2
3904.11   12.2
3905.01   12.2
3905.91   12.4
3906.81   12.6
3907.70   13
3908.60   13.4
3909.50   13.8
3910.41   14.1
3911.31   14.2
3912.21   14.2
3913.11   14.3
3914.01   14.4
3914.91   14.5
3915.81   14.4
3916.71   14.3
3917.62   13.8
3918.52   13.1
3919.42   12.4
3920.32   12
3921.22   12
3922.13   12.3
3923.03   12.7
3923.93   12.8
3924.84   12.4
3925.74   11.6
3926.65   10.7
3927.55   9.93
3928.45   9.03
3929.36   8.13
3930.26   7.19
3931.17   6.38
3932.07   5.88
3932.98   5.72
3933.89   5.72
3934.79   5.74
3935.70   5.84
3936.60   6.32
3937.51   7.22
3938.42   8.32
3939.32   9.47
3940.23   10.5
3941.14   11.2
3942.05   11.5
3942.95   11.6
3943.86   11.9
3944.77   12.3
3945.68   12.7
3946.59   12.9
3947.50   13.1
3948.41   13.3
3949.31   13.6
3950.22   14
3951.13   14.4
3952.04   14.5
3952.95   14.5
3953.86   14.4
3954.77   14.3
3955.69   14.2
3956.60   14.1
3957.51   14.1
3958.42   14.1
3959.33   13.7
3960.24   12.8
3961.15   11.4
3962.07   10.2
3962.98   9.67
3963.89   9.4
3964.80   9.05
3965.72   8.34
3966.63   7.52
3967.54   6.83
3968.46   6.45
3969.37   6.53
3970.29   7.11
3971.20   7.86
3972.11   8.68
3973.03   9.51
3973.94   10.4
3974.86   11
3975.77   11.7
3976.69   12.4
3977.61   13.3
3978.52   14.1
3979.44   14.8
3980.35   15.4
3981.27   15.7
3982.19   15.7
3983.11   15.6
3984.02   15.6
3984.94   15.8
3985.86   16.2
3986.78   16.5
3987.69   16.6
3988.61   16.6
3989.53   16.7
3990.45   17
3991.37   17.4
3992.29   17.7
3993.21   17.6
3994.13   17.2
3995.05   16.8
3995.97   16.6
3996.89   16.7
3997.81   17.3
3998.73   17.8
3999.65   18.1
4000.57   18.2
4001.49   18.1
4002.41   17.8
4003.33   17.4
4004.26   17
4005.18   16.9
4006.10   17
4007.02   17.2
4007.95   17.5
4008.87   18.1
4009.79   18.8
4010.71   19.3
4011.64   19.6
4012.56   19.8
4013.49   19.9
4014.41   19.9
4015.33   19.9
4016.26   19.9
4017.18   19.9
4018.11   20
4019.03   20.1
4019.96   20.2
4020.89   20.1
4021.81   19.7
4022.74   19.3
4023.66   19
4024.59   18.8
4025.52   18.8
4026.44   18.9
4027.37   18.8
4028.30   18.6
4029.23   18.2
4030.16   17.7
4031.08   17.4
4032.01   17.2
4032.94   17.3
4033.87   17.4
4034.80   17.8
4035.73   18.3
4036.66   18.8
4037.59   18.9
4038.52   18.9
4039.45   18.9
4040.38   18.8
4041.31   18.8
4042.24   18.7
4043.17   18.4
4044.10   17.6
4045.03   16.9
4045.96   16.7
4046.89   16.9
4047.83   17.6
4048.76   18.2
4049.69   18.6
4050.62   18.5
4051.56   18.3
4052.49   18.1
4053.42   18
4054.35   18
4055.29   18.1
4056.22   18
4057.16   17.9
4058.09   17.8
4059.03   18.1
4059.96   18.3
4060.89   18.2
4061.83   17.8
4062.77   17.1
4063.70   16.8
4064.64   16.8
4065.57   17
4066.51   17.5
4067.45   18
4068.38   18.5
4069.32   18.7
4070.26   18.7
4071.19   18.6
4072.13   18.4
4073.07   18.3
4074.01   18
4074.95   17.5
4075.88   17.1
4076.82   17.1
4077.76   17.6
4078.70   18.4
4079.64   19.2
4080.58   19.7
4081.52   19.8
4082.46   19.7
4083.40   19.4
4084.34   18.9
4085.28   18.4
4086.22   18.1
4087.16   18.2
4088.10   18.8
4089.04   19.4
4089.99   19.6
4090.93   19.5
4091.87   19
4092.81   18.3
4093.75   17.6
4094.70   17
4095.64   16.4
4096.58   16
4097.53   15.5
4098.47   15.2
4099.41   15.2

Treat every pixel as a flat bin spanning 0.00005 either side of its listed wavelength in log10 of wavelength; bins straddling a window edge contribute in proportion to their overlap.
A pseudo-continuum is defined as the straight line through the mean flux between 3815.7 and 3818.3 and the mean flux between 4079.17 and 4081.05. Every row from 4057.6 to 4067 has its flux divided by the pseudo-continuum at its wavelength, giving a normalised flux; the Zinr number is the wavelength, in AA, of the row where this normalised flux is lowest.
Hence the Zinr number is 4064.64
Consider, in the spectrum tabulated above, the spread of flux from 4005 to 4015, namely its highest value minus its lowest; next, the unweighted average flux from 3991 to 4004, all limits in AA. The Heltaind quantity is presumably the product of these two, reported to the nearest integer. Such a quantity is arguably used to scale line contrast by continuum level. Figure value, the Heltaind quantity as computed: 52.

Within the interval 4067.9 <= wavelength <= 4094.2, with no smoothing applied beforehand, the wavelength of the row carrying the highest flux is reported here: 4081.52 AA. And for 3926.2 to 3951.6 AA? 3951.13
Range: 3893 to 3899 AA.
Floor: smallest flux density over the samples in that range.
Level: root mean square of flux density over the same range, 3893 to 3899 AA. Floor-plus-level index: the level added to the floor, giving 25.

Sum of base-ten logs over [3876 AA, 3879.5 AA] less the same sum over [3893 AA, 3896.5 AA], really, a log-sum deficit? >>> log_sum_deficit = -0.2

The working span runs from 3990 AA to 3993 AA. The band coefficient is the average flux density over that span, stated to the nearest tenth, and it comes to 17.4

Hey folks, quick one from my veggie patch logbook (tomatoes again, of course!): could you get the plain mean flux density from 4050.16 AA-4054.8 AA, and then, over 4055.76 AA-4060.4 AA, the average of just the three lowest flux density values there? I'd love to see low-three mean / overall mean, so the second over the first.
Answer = 0.98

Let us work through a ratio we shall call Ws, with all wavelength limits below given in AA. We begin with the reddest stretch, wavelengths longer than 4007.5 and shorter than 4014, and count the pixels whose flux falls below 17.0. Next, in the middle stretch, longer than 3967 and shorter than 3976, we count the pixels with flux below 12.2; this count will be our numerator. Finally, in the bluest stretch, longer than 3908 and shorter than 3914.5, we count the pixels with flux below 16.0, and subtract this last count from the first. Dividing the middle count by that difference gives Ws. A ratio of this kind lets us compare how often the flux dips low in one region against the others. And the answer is -1.43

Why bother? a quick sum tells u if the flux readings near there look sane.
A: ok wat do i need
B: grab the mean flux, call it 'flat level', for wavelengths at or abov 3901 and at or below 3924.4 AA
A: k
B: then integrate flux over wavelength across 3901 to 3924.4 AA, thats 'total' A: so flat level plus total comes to 322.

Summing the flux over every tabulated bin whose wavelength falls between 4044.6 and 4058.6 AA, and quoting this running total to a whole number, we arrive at 268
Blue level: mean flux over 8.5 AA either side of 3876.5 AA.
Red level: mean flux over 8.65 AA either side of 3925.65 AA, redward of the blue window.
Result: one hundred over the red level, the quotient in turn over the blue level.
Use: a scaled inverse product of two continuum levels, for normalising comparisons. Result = 0.86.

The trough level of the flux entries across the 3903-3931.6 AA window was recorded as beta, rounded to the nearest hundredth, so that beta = 6.38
